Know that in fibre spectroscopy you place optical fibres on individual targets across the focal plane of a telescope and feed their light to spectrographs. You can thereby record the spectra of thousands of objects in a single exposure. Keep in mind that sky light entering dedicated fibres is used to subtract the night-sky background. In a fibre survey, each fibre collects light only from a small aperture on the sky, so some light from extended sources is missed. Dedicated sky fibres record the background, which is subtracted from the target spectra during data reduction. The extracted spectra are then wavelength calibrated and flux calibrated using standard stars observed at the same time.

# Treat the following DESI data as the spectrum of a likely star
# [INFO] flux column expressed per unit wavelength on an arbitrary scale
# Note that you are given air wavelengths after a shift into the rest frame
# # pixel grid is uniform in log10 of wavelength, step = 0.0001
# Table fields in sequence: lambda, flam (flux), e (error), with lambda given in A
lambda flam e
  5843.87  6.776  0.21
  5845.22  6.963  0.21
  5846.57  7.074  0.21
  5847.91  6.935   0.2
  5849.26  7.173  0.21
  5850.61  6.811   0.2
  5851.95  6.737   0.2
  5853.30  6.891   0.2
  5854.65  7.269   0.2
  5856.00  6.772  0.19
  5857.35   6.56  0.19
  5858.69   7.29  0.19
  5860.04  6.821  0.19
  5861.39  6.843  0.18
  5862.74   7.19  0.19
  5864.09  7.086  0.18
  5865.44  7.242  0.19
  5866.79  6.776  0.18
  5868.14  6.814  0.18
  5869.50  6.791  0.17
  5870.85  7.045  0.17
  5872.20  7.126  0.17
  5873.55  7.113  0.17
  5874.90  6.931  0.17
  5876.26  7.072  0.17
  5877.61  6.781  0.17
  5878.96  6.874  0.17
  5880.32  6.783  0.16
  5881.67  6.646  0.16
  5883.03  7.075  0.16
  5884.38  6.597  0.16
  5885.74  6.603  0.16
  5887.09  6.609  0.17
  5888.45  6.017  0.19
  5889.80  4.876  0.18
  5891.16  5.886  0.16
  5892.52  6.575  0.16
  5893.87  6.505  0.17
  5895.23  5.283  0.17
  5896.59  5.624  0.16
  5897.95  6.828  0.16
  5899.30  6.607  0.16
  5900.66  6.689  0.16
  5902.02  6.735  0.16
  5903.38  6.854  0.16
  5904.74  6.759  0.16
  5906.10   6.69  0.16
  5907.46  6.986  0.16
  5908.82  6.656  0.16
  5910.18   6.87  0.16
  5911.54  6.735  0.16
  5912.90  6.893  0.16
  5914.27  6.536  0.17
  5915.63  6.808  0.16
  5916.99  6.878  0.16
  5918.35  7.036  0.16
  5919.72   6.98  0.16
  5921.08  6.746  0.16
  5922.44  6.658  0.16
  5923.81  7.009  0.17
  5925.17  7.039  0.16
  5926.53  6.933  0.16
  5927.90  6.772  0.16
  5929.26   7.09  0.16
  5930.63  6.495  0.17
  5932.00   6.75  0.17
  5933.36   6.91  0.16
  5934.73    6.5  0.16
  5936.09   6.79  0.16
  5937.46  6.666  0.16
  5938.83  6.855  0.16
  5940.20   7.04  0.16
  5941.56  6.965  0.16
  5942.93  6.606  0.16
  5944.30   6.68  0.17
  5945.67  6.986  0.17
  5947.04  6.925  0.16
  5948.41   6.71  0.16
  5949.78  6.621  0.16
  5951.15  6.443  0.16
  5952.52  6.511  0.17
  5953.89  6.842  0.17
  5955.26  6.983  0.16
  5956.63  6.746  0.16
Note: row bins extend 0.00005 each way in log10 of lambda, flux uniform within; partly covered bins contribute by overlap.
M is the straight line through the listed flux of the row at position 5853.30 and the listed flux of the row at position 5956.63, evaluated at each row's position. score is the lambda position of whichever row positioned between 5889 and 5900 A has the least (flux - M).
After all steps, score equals 5889.80 A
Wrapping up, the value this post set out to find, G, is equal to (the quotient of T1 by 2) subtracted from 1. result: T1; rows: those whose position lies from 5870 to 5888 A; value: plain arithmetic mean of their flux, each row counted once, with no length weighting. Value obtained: -2.43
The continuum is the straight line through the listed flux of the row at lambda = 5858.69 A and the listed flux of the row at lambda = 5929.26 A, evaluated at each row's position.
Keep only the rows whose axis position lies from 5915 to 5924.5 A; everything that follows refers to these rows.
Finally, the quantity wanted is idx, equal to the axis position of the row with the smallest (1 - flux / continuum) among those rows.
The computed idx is 5918.35 A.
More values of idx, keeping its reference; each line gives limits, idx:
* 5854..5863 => 5858.69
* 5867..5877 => 5872.20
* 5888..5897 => 5892.52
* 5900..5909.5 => 5907.46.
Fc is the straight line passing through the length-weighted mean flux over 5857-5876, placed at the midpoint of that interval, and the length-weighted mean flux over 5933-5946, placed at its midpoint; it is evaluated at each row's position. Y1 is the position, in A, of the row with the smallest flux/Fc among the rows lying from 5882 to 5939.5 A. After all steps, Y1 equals 5889.80 A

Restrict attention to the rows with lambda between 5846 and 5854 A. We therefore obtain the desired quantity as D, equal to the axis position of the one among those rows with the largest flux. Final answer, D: 5849.26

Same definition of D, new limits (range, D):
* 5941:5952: 5945.67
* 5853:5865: 5858.69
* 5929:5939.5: 5929.26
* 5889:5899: 5897.95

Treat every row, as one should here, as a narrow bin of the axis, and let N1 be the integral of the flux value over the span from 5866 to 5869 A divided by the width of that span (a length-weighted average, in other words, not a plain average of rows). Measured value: 6.80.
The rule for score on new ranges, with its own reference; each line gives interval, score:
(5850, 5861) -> 5857.35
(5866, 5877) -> 5866.79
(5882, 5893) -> 5889.80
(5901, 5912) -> 5908.82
